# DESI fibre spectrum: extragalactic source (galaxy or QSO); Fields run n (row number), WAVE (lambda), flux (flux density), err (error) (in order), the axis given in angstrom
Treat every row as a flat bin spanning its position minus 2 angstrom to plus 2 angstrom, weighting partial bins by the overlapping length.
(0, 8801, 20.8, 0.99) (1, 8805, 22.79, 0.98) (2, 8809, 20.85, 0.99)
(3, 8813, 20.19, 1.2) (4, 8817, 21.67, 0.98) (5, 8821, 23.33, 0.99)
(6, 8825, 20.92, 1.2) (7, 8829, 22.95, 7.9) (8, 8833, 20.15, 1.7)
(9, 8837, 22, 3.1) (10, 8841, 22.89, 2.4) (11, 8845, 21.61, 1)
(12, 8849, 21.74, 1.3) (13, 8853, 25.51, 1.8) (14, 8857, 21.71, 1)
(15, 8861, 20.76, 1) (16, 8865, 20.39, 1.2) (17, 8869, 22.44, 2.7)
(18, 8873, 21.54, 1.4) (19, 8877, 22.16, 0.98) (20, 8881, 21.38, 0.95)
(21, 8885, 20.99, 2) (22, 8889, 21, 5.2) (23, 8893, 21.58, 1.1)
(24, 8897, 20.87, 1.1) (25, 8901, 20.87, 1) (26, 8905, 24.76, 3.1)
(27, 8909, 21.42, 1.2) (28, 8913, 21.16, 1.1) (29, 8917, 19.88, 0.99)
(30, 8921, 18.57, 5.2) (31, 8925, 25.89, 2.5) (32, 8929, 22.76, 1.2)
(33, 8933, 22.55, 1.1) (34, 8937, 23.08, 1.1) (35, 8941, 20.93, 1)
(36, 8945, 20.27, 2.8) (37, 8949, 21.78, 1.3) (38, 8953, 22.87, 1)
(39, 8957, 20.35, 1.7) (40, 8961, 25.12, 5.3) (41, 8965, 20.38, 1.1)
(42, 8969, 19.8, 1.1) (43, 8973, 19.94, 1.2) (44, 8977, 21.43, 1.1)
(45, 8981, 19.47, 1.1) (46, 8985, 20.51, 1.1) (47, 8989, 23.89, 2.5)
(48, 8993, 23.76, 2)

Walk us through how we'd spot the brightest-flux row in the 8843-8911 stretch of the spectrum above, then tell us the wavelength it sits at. 8853 angstrom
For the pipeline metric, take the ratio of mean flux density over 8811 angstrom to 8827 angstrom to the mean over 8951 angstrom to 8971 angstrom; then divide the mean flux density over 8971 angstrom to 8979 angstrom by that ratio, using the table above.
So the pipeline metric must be 20.9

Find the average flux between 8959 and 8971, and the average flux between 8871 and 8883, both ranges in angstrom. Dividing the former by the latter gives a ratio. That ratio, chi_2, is 1.00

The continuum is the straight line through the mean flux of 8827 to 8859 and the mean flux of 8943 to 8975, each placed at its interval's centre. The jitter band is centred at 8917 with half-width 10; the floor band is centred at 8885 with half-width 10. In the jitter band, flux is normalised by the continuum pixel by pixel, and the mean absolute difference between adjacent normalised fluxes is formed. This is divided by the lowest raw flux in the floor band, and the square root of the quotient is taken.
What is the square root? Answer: 0.075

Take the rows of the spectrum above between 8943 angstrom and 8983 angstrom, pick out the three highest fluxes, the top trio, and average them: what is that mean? 23.3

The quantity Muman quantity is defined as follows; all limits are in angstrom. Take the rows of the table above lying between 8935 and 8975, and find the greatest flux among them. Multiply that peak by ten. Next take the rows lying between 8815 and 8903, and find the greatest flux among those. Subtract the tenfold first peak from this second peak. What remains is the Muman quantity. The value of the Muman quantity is -226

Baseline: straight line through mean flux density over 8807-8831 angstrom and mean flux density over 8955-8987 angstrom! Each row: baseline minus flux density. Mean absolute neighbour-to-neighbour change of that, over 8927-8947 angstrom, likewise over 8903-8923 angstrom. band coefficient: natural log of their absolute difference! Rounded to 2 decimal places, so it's -0.43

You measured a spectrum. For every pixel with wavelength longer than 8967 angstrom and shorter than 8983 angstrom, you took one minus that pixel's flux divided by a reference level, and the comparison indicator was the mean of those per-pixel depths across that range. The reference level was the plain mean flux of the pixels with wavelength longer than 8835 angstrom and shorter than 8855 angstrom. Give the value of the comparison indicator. 0.11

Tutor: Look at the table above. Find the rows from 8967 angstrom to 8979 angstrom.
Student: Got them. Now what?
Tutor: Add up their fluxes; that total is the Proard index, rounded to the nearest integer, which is 61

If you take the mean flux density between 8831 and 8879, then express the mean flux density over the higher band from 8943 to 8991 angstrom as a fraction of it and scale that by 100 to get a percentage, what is 97.3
